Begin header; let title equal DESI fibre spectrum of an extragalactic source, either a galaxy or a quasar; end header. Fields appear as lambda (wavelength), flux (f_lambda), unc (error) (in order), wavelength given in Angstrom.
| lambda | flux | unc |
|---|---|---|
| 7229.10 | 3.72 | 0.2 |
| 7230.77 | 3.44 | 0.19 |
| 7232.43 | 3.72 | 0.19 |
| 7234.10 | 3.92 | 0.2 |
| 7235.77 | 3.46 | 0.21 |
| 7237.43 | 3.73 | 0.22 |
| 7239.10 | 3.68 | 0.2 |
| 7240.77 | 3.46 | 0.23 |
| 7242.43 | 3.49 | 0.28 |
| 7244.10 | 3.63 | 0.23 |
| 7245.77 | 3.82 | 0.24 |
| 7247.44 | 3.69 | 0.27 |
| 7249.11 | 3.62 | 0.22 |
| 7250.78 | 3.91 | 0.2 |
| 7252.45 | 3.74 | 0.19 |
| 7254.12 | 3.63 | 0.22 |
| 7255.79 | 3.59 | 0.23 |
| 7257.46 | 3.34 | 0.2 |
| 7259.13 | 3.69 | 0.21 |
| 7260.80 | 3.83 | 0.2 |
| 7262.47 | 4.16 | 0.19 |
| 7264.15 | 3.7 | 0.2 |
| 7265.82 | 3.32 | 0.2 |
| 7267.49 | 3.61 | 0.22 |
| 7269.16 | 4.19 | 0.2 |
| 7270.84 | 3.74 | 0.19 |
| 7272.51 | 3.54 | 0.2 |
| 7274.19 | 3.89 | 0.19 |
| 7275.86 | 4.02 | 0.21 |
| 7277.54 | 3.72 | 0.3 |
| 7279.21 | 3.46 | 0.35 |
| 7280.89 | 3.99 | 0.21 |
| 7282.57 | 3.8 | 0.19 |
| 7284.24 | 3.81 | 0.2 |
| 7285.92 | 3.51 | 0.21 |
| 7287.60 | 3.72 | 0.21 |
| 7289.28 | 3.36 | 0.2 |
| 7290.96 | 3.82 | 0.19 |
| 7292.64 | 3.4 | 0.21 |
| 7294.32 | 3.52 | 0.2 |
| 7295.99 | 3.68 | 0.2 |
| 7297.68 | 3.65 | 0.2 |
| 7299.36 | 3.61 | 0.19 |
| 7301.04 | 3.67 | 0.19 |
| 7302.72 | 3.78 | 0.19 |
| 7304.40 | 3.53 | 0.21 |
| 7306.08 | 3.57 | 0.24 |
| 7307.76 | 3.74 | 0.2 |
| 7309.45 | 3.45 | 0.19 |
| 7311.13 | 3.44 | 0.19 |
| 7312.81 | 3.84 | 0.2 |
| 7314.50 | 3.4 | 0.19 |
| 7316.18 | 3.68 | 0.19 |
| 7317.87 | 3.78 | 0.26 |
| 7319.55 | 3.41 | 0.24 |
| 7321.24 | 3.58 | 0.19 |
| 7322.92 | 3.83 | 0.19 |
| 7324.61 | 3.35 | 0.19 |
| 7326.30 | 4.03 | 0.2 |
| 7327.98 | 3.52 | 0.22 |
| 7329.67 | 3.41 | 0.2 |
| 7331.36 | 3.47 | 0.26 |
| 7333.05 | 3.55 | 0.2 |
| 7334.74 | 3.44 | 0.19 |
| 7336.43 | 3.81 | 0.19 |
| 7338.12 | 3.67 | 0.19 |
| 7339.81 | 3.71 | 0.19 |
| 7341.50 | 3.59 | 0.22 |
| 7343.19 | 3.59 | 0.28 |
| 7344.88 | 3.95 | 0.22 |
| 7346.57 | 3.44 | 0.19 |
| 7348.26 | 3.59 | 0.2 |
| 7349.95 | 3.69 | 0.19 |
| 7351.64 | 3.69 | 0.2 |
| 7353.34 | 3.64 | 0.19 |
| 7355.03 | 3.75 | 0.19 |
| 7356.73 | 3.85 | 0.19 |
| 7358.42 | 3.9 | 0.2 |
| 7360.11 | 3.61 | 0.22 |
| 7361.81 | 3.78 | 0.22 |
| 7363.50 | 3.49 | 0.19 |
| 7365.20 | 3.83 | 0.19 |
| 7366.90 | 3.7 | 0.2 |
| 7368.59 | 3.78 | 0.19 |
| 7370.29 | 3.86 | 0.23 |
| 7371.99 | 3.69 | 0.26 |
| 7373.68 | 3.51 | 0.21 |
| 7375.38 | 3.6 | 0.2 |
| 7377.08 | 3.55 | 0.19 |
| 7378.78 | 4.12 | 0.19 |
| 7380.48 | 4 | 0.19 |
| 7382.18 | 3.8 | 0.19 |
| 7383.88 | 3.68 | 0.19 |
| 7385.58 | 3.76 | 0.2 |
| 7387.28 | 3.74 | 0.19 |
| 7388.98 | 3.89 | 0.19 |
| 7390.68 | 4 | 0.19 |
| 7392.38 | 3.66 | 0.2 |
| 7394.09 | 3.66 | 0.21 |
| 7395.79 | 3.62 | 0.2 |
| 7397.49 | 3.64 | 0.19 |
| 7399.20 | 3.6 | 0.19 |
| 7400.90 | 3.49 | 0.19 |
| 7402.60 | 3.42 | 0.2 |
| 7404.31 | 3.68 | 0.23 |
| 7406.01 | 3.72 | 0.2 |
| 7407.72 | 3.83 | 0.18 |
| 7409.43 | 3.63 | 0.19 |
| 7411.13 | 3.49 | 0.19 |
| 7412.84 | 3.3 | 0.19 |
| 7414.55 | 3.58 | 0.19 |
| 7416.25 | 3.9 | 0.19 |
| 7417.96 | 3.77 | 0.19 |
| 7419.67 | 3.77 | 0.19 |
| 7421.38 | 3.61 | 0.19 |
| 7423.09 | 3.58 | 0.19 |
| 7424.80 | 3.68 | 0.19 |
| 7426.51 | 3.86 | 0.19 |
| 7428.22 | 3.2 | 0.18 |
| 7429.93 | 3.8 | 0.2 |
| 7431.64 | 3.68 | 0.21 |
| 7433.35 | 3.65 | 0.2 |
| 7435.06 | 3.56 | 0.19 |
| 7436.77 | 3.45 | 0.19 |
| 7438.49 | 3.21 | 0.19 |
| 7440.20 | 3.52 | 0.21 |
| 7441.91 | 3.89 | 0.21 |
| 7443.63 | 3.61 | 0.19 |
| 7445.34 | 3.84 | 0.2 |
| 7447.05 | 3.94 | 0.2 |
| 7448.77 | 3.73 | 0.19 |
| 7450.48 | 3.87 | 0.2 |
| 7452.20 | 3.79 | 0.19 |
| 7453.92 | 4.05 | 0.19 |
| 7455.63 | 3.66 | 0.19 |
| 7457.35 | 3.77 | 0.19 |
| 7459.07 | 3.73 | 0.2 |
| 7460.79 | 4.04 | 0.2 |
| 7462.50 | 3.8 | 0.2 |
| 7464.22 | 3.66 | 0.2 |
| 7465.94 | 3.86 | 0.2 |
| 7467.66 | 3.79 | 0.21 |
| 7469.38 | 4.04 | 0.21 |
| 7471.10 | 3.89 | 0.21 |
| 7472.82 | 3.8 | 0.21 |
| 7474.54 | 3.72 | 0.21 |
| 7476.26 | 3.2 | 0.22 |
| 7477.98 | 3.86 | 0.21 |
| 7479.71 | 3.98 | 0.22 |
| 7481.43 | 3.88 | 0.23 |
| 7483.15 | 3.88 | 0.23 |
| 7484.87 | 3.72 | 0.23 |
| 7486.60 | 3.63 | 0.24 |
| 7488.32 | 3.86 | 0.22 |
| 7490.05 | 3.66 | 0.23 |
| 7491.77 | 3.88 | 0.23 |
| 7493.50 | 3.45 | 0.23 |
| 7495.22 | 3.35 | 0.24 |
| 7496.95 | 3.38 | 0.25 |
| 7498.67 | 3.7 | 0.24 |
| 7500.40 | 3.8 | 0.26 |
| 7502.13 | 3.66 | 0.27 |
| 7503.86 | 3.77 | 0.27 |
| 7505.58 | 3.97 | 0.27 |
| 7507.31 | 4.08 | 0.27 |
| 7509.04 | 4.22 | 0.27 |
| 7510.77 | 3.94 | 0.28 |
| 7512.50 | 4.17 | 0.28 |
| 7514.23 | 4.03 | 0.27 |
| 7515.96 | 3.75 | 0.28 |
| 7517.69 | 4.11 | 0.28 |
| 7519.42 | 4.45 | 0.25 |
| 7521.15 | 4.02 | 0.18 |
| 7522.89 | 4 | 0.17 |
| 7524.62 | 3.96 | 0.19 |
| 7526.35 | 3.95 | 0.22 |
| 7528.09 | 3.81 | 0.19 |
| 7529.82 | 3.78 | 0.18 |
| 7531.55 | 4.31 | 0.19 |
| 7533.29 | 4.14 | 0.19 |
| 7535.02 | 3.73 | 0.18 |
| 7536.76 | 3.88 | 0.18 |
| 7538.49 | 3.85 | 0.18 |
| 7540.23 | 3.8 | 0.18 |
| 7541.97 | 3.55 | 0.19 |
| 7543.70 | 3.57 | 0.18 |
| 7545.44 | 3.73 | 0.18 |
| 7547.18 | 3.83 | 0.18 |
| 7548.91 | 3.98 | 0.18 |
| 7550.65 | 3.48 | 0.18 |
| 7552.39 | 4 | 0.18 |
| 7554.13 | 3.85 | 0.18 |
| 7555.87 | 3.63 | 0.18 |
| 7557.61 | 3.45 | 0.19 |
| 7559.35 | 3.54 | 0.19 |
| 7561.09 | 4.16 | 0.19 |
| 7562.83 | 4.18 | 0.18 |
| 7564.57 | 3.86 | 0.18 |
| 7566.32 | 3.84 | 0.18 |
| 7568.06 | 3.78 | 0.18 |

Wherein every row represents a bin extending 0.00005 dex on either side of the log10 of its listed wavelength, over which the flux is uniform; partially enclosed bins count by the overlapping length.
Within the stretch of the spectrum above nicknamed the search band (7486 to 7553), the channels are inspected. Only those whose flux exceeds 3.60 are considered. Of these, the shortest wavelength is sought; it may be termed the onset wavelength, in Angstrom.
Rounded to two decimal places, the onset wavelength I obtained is 7486.60 Angstrom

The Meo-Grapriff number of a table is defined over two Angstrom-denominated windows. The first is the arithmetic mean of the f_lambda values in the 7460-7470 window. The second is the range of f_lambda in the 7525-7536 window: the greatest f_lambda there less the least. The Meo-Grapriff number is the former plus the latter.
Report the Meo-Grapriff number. 4.44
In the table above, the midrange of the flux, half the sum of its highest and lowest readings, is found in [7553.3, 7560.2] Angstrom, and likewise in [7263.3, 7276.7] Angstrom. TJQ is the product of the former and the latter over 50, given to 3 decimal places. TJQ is 0.274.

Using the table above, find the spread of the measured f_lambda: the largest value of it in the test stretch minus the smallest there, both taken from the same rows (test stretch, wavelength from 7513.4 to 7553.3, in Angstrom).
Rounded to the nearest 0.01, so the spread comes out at 0.97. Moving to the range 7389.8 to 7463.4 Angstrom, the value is 0.85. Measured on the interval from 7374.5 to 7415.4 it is 0.82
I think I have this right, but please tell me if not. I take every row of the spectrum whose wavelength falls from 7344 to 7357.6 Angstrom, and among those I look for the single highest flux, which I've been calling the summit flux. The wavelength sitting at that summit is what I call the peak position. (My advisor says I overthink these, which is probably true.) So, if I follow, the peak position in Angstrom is 7344.88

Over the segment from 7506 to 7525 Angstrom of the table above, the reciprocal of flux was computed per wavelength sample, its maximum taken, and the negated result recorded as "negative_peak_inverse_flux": -0.267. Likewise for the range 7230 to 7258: -0.299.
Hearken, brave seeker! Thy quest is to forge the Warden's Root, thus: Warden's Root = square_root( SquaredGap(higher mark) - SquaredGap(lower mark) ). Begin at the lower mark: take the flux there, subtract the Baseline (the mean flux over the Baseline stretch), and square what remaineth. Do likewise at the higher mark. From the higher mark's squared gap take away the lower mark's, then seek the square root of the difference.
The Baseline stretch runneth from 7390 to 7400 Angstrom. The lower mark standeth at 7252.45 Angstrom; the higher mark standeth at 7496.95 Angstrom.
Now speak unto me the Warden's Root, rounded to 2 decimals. 0.31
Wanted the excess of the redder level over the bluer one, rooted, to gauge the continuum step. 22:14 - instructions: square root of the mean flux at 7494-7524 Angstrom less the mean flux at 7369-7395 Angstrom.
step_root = 0.37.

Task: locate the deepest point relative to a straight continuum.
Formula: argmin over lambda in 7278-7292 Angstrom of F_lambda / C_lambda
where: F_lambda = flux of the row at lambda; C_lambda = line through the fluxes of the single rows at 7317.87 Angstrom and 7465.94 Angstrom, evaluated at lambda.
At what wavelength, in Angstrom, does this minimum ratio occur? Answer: 7289.28 Angstrom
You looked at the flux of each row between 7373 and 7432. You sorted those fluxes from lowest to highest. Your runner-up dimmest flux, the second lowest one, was 3.3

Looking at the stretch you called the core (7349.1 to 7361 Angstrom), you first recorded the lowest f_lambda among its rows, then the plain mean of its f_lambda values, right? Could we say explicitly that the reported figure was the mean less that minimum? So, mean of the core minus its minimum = 0.12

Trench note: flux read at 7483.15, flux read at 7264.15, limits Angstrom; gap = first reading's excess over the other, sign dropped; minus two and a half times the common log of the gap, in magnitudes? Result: 1.9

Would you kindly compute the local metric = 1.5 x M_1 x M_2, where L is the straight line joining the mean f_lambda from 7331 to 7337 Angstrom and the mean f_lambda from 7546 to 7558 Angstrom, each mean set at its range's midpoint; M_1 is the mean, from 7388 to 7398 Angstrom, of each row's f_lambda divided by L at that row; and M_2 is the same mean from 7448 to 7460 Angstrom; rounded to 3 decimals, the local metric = 1.611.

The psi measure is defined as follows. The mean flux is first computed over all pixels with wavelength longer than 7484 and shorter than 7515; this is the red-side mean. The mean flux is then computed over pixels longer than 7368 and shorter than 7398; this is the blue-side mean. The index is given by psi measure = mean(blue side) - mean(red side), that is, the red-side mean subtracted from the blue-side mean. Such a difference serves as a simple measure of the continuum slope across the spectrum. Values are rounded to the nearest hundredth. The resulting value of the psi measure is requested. -0.04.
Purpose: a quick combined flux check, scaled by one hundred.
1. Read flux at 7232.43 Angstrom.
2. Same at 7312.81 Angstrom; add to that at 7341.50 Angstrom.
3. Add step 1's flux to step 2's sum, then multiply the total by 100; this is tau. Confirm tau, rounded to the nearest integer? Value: 1115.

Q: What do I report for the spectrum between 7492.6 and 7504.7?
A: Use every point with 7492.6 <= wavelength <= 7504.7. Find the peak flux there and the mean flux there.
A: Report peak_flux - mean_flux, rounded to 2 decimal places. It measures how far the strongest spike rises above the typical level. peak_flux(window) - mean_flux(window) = 0.21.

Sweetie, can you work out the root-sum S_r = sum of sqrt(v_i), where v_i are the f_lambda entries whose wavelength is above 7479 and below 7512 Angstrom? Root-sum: 36.9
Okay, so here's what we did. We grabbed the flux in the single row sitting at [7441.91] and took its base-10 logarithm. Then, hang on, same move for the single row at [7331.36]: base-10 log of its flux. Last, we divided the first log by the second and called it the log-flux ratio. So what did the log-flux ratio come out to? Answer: 1.09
